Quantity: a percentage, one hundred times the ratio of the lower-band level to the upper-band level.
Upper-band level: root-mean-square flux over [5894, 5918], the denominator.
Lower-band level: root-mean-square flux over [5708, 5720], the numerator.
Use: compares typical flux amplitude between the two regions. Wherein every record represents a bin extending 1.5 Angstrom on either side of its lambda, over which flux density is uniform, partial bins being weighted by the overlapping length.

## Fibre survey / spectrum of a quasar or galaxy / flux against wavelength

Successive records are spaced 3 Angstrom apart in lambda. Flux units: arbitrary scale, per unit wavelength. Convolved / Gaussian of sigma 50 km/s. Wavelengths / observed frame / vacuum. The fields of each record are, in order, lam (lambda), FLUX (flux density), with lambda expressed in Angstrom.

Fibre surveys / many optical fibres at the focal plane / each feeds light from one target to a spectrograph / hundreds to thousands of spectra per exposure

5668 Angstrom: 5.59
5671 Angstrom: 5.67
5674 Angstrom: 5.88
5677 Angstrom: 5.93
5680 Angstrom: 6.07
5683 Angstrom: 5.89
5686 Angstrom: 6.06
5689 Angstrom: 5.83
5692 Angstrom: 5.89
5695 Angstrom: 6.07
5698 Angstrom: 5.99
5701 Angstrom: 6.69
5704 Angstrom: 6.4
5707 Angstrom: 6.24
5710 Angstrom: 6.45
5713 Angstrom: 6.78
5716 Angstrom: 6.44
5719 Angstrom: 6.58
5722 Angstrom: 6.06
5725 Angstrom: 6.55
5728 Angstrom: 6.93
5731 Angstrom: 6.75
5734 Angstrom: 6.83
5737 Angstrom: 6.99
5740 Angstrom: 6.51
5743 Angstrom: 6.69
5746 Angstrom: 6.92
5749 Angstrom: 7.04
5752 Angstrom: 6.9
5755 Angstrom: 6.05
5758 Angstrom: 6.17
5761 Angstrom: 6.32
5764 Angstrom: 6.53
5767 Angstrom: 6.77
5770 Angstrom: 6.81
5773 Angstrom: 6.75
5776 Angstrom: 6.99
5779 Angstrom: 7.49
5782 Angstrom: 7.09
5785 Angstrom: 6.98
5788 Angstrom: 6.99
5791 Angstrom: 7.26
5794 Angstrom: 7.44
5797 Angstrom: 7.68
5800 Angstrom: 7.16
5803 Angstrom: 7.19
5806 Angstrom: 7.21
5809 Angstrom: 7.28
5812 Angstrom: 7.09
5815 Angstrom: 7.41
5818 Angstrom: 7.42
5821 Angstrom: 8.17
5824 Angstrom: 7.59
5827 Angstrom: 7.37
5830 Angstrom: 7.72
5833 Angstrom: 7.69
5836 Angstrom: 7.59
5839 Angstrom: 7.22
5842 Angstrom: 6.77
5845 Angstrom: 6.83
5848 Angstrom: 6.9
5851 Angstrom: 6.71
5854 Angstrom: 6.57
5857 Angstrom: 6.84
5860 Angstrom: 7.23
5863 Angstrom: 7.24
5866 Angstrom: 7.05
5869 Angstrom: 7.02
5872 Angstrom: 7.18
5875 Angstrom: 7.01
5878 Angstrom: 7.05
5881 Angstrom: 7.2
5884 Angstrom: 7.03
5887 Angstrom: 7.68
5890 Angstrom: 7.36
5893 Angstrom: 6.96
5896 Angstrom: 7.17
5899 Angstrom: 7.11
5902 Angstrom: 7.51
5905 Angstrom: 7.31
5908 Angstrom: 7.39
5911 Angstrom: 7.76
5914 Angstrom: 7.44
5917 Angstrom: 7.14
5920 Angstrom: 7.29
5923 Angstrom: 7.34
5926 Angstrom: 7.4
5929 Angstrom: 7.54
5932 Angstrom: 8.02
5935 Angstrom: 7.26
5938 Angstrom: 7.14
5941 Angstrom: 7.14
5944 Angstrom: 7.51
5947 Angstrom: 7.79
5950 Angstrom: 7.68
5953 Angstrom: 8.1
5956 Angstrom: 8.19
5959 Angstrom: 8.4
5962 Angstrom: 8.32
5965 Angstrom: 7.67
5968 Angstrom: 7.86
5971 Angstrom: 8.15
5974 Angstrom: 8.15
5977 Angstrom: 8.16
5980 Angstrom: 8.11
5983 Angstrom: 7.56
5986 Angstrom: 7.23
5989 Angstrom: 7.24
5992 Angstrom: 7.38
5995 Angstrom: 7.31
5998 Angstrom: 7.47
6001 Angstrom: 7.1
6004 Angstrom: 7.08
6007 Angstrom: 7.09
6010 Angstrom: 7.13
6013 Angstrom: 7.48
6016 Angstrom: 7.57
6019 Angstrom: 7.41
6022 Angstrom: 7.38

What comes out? 89.2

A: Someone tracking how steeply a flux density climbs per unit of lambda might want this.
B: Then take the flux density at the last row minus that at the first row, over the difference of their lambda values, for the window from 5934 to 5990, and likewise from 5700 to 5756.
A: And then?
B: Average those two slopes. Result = -0.006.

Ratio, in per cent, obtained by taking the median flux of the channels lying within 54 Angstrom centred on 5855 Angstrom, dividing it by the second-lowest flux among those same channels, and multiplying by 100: 105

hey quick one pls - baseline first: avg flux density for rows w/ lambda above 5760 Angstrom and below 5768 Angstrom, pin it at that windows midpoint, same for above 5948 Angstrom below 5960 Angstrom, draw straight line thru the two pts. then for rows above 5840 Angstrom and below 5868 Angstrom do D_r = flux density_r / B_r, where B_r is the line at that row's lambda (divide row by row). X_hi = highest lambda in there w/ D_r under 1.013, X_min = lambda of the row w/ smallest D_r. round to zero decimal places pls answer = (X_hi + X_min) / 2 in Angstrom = 5860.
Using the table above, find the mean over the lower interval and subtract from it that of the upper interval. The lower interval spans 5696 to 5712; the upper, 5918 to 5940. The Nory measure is -1.1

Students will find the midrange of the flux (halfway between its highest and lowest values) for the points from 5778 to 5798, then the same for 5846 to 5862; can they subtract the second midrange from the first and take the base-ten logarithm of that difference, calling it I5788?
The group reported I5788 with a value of -0.37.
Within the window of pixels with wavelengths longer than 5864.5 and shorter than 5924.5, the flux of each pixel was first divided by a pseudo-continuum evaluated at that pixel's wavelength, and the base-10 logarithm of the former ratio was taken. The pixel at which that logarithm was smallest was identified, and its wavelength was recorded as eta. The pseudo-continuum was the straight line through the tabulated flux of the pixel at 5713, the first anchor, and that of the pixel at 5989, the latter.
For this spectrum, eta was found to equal 5893 Angstrom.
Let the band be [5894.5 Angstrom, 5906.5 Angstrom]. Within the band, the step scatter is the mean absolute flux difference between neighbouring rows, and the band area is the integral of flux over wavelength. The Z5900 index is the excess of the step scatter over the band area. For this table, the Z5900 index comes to -87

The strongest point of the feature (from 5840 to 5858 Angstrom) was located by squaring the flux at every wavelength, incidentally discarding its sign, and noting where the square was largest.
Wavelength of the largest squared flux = 5848 Angstrom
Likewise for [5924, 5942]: 5932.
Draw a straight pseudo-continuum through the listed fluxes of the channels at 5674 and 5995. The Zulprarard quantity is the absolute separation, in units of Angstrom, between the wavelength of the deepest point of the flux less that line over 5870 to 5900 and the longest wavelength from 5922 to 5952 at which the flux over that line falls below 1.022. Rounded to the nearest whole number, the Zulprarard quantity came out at 48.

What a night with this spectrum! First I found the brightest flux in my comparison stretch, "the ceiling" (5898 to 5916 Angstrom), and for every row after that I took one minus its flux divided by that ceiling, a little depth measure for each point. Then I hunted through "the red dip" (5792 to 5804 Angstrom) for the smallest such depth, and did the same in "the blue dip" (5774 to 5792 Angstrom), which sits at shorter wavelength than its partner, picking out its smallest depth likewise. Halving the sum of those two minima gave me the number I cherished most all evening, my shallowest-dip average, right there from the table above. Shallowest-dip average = 0.02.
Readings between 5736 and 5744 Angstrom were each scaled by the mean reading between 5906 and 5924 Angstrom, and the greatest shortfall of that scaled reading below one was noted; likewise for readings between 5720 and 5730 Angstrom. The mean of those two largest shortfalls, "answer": 0.15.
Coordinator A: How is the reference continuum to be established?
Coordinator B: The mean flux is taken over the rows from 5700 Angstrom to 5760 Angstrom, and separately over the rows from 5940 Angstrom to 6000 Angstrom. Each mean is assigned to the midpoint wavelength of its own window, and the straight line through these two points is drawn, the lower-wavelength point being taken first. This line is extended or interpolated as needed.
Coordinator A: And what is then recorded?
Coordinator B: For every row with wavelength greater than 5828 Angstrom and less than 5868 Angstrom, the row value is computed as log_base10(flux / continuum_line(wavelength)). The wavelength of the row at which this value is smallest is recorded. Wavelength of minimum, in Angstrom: 5854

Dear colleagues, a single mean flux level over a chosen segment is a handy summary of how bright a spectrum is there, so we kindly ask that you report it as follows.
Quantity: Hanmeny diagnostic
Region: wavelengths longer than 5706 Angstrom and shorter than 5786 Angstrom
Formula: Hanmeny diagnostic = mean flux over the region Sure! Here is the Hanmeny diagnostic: 6.69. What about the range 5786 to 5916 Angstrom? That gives 7.25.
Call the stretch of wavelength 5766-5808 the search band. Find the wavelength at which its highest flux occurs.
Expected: 5797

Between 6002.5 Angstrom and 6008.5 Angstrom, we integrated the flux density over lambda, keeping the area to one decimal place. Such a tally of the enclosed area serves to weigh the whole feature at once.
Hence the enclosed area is 42.5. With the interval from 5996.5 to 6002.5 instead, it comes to 43.7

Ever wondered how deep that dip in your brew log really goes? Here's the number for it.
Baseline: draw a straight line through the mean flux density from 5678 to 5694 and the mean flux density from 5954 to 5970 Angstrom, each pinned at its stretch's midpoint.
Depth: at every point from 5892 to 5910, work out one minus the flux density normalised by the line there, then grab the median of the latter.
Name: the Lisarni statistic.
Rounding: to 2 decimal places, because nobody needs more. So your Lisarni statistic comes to 0.05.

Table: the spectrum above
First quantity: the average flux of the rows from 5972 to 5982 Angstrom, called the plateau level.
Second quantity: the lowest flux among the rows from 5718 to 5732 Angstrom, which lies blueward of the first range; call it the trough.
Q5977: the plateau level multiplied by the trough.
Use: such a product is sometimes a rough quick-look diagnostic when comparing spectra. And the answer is 49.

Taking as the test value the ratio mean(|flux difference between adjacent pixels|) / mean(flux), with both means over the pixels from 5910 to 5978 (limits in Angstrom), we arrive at 0.030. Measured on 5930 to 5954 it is 0.039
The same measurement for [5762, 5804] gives 0.031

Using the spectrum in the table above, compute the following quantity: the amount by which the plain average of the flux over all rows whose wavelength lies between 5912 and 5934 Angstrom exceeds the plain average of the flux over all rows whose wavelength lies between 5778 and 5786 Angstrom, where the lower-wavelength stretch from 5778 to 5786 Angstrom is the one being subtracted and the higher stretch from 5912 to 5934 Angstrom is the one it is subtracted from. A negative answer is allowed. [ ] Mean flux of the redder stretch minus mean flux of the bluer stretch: 0.27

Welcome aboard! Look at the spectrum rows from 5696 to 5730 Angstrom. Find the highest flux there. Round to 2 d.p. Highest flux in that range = 6.93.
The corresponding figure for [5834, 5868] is 7.59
